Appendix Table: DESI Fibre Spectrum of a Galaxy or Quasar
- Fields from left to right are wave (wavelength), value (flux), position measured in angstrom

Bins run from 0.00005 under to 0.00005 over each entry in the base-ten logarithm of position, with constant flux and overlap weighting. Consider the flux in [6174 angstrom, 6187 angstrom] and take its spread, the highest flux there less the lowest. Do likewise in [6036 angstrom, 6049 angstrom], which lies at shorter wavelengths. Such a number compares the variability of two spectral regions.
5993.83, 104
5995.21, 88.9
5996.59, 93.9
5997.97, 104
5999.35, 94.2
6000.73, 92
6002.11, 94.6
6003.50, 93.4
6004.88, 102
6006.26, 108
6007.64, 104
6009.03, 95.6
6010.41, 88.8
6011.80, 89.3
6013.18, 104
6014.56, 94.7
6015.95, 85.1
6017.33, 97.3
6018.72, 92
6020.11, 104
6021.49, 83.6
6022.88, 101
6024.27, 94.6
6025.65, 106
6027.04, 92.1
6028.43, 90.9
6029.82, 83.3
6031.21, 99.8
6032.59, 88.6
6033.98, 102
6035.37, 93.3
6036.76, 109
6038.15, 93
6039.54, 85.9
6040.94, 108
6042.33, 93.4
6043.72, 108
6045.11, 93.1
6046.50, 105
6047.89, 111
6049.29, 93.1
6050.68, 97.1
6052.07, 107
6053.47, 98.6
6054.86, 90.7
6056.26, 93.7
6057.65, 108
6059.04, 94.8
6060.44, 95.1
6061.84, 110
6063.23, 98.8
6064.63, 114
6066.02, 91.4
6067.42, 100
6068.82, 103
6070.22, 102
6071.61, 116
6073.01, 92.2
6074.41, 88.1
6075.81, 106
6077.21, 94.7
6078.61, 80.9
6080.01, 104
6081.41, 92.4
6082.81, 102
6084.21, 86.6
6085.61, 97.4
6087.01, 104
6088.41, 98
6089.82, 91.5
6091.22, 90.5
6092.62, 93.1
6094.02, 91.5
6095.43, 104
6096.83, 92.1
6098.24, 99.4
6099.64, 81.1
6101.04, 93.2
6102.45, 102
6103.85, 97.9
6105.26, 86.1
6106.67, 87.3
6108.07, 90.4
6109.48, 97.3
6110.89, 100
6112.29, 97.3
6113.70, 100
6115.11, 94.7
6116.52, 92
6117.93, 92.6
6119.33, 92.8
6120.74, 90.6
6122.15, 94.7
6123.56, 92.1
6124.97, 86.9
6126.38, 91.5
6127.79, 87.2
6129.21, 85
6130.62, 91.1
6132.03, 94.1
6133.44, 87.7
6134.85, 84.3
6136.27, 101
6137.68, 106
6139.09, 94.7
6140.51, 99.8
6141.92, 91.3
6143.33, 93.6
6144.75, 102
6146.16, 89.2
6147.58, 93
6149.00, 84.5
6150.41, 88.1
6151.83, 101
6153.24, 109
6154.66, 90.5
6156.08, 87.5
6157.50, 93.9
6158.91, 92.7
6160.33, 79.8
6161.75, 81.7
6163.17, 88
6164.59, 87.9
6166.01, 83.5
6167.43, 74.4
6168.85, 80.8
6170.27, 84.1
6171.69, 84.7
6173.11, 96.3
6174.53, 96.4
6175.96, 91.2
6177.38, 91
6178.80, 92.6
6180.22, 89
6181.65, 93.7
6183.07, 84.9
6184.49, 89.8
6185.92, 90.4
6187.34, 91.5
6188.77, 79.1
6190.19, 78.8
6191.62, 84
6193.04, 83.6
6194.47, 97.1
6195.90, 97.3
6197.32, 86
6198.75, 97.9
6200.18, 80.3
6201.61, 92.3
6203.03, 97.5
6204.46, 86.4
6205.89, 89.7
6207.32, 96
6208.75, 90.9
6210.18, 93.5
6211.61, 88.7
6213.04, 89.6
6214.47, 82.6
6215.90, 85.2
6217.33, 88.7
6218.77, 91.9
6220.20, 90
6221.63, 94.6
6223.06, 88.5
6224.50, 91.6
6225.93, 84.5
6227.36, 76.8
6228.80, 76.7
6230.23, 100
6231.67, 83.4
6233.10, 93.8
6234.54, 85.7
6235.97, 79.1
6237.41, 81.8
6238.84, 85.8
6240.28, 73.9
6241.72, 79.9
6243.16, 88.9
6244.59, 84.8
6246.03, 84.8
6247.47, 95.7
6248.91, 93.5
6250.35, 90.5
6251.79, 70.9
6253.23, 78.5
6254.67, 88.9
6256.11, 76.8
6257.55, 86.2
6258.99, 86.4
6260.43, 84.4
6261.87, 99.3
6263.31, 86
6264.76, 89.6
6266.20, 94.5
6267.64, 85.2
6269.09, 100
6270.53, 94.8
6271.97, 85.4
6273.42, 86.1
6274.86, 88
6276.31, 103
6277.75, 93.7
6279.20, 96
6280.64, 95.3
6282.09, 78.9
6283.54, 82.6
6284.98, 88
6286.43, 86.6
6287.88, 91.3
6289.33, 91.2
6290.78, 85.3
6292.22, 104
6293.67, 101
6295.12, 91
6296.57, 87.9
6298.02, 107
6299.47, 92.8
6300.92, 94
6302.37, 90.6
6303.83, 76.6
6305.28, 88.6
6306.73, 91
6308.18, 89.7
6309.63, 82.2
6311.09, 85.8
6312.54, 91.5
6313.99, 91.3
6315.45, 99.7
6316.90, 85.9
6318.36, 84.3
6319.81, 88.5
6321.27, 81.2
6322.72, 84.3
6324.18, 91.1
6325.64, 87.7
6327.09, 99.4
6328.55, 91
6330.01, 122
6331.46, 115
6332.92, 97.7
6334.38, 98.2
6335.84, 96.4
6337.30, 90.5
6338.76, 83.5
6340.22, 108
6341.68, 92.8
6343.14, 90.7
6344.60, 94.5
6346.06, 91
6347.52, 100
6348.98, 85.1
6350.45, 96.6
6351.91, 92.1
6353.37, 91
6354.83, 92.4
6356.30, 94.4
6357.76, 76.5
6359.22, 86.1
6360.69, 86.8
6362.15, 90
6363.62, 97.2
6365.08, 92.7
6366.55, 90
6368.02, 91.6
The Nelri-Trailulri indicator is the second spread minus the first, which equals 14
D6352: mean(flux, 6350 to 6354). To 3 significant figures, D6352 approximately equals 93.2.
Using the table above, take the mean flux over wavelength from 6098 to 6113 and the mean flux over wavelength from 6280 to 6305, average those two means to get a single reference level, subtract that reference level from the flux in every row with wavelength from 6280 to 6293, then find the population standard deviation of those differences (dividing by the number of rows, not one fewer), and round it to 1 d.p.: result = 7.0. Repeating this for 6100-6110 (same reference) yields 5.5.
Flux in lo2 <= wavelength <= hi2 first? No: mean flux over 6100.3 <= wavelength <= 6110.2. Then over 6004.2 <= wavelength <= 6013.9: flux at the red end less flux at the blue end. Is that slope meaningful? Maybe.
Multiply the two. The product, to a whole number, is 187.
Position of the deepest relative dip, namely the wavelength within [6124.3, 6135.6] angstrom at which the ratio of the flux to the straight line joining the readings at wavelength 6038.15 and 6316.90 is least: 6134.85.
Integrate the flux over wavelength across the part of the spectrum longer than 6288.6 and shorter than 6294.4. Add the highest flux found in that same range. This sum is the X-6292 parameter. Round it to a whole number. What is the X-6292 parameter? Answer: 657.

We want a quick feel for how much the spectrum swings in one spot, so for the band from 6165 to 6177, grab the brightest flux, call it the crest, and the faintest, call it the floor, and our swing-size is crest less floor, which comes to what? 22.0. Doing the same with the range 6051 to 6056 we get 16.3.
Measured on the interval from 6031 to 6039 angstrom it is 20.4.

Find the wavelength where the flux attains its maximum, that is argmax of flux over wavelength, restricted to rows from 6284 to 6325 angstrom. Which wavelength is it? 6298.02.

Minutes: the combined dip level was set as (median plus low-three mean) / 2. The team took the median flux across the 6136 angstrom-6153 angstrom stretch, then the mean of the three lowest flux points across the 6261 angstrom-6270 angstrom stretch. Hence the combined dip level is 91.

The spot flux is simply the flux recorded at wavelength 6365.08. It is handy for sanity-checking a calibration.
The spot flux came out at 92.7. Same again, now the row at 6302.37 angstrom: 90.6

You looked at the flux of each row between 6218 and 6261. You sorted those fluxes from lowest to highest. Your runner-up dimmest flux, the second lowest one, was 73.9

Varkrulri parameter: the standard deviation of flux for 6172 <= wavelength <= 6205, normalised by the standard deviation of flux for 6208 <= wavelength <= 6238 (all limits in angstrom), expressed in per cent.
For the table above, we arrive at 100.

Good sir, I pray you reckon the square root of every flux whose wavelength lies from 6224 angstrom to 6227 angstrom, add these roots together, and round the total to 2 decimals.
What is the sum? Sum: 18.76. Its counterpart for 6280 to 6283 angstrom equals 18.64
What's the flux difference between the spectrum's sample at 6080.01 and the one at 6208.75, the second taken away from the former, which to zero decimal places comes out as 13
